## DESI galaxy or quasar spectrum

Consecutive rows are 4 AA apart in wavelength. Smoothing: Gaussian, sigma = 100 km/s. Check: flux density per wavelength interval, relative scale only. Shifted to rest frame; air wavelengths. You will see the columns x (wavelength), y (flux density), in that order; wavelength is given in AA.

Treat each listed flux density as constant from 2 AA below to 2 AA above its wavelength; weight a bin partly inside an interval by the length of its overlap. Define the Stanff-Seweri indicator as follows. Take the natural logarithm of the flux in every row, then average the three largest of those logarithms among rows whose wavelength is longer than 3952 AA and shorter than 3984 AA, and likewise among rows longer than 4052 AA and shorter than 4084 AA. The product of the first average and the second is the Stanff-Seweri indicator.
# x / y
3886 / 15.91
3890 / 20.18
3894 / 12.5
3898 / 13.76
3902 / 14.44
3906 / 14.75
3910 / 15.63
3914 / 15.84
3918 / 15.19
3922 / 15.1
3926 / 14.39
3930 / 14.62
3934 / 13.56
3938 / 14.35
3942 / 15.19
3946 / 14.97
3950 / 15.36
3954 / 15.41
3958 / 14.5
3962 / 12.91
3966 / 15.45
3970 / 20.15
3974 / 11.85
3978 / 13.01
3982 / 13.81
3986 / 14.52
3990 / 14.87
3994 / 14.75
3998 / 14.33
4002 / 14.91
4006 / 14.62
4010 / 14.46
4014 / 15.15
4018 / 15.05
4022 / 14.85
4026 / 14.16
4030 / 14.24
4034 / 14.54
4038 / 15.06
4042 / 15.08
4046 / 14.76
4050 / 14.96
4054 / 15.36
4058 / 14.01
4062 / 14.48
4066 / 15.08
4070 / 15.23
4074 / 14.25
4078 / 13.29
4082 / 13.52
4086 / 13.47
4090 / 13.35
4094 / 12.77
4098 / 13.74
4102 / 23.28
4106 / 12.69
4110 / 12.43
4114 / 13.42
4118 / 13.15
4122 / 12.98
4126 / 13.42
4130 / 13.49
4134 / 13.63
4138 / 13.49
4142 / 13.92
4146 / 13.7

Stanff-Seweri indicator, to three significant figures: 7.69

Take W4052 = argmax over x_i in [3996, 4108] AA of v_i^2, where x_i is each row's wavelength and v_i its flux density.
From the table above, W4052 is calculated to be 4102 AA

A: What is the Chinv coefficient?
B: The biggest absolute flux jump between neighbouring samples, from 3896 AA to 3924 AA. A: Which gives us 0.88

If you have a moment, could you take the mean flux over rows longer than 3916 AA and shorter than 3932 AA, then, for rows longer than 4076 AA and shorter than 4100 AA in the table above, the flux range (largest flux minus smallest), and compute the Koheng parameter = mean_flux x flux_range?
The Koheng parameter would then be 14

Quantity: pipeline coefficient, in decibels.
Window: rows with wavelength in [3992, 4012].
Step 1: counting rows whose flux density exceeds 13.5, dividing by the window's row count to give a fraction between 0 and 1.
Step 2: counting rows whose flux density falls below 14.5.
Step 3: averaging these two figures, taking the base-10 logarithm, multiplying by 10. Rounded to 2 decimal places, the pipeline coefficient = 1.76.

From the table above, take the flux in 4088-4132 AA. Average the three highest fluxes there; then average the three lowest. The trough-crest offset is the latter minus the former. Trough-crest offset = -4.2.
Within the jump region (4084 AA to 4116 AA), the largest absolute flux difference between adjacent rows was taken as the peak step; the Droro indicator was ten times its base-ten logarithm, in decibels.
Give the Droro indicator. 10.2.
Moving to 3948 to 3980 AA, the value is 9.2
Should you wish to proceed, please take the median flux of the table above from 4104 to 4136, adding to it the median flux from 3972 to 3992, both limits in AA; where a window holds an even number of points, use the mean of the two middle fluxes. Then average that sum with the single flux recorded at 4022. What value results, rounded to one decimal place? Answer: 21.0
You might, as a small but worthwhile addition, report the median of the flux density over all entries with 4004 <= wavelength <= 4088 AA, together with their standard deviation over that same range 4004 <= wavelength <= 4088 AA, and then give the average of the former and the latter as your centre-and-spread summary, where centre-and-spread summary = 7.61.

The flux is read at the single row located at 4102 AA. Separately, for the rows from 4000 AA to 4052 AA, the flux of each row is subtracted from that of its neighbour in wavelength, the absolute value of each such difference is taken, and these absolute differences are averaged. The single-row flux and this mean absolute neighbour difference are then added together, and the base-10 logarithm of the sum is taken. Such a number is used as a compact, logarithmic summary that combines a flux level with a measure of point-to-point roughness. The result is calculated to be 1.37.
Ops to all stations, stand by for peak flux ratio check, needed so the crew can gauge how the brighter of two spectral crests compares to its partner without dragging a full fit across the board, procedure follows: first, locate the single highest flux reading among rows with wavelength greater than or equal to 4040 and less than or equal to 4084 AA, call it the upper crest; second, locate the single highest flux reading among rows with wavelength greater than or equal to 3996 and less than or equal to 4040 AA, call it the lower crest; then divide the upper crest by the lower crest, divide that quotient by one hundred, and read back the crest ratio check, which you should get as 0.010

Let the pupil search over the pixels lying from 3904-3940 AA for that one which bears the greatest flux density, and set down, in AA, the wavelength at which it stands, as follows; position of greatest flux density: 3914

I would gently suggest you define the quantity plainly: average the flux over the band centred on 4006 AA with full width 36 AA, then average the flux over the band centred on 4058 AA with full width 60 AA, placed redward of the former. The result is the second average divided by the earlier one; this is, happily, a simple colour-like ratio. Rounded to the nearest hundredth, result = 0.98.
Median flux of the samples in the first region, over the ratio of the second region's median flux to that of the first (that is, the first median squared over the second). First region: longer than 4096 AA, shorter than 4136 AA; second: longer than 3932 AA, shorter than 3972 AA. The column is 11.9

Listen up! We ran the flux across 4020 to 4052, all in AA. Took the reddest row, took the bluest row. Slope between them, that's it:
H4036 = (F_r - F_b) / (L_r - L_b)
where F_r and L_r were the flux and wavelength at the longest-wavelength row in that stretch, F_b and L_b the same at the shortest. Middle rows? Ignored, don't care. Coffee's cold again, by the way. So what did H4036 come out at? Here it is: 0.00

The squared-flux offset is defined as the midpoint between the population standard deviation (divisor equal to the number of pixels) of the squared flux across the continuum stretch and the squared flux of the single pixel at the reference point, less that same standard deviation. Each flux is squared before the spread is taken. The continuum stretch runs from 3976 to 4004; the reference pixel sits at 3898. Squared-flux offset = 86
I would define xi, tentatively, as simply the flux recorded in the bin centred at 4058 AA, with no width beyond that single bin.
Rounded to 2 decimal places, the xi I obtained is 14.01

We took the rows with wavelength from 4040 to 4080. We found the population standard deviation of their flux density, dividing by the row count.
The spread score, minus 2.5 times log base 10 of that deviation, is 0.5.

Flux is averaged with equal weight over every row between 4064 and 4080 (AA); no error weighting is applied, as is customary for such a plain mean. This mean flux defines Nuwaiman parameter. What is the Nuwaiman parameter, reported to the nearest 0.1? 14.5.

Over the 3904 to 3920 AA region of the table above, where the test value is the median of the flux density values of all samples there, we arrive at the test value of 15.4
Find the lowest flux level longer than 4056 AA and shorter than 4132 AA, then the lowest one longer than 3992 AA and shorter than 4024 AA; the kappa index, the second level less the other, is 1.9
